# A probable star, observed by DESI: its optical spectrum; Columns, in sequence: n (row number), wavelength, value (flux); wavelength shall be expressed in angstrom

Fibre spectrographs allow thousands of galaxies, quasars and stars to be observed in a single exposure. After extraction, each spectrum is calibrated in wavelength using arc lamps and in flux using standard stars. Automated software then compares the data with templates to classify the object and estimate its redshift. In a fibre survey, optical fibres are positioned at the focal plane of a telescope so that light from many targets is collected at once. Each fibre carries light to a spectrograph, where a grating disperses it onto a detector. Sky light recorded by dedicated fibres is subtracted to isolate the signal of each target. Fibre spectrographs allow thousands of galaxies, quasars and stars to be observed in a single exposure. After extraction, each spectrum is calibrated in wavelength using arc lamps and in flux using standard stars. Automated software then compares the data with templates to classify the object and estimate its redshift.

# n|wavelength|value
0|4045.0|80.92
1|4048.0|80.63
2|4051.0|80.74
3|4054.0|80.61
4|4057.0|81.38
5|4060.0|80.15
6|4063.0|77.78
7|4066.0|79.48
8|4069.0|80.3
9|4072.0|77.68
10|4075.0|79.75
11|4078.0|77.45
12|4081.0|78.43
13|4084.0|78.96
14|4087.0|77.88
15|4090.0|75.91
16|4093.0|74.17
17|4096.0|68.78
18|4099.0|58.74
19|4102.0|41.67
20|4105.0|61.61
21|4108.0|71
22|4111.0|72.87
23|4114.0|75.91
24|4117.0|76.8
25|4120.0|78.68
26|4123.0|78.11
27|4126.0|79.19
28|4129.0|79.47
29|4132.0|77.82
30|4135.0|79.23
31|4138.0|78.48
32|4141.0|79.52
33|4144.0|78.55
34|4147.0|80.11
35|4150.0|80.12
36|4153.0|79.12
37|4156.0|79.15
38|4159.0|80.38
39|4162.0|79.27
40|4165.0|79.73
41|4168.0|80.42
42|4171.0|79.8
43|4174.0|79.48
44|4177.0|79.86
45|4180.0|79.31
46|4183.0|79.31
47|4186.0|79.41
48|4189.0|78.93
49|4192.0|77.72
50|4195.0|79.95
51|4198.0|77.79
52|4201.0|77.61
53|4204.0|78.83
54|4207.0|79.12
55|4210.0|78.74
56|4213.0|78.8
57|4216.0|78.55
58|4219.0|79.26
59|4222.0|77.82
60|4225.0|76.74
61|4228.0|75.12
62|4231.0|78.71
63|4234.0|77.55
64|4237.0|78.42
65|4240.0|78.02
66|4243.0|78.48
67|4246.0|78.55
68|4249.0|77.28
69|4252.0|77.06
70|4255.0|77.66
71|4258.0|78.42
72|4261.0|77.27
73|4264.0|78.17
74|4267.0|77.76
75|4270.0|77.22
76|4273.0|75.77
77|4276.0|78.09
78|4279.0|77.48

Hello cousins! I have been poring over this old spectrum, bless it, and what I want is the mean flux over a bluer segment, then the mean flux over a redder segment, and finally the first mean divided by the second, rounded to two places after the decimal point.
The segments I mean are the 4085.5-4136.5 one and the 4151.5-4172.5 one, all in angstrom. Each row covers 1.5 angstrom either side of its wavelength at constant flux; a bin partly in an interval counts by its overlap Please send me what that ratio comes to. 0.91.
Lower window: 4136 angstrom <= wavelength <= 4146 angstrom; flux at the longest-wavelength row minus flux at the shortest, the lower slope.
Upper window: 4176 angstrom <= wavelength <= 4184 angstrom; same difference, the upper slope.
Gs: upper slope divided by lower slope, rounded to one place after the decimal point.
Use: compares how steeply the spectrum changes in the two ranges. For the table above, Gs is -7.9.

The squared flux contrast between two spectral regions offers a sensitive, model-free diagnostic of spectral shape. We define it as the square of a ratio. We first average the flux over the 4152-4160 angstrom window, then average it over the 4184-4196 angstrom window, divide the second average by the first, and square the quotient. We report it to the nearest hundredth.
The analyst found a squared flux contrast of 0.99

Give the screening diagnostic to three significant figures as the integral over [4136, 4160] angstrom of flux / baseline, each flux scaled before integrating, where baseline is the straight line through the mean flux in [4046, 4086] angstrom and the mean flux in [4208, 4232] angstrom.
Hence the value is 24.2 angstrom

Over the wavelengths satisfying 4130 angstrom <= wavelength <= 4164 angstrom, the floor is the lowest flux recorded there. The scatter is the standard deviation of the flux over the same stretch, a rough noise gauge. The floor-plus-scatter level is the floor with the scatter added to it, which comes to 78.6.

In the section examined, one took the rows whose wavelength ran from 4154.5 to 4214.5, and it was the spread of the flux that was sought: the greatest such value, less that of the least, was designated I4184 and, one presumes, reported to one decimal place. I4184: 2.8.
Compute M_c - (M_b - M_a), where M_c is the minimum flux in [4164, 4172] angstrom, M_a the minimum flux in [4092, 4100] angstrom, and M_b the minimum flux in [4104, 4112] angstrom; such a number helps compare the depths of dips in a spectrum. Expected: 76.9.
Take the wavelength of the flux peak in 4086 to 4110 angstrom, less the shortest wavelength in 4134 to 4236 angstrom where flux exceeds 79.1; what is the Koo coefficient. -48 angstrom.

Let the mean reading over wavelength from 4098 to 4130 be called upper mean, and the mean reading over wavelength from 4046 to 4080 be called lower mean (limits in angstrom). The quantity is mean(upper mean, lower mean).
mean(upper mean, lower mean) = 75.0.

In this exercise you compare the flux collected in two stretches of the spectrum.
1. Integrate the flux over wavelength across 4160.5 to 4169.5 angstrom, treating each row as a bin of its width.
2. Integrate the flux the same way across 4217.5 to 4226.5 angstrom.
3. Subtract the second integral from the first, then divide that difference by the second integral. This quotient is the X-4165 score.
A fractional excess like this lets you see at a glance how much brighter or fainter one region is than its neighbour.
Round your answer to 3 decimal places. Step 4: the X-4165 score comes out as 0.024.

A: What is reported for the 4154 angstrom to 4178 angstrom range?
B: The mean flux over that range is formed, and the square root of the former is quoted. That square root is 8.93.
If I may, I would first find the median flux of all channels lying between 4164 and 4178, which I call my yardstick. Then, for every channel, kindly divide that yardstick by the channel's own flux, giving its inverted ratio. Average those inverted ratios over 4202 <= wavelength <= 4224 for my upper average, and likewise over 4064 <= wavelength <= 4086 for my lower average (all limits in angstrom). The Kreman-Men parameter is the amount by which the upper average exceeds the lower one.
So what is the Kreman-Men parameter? 0.002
